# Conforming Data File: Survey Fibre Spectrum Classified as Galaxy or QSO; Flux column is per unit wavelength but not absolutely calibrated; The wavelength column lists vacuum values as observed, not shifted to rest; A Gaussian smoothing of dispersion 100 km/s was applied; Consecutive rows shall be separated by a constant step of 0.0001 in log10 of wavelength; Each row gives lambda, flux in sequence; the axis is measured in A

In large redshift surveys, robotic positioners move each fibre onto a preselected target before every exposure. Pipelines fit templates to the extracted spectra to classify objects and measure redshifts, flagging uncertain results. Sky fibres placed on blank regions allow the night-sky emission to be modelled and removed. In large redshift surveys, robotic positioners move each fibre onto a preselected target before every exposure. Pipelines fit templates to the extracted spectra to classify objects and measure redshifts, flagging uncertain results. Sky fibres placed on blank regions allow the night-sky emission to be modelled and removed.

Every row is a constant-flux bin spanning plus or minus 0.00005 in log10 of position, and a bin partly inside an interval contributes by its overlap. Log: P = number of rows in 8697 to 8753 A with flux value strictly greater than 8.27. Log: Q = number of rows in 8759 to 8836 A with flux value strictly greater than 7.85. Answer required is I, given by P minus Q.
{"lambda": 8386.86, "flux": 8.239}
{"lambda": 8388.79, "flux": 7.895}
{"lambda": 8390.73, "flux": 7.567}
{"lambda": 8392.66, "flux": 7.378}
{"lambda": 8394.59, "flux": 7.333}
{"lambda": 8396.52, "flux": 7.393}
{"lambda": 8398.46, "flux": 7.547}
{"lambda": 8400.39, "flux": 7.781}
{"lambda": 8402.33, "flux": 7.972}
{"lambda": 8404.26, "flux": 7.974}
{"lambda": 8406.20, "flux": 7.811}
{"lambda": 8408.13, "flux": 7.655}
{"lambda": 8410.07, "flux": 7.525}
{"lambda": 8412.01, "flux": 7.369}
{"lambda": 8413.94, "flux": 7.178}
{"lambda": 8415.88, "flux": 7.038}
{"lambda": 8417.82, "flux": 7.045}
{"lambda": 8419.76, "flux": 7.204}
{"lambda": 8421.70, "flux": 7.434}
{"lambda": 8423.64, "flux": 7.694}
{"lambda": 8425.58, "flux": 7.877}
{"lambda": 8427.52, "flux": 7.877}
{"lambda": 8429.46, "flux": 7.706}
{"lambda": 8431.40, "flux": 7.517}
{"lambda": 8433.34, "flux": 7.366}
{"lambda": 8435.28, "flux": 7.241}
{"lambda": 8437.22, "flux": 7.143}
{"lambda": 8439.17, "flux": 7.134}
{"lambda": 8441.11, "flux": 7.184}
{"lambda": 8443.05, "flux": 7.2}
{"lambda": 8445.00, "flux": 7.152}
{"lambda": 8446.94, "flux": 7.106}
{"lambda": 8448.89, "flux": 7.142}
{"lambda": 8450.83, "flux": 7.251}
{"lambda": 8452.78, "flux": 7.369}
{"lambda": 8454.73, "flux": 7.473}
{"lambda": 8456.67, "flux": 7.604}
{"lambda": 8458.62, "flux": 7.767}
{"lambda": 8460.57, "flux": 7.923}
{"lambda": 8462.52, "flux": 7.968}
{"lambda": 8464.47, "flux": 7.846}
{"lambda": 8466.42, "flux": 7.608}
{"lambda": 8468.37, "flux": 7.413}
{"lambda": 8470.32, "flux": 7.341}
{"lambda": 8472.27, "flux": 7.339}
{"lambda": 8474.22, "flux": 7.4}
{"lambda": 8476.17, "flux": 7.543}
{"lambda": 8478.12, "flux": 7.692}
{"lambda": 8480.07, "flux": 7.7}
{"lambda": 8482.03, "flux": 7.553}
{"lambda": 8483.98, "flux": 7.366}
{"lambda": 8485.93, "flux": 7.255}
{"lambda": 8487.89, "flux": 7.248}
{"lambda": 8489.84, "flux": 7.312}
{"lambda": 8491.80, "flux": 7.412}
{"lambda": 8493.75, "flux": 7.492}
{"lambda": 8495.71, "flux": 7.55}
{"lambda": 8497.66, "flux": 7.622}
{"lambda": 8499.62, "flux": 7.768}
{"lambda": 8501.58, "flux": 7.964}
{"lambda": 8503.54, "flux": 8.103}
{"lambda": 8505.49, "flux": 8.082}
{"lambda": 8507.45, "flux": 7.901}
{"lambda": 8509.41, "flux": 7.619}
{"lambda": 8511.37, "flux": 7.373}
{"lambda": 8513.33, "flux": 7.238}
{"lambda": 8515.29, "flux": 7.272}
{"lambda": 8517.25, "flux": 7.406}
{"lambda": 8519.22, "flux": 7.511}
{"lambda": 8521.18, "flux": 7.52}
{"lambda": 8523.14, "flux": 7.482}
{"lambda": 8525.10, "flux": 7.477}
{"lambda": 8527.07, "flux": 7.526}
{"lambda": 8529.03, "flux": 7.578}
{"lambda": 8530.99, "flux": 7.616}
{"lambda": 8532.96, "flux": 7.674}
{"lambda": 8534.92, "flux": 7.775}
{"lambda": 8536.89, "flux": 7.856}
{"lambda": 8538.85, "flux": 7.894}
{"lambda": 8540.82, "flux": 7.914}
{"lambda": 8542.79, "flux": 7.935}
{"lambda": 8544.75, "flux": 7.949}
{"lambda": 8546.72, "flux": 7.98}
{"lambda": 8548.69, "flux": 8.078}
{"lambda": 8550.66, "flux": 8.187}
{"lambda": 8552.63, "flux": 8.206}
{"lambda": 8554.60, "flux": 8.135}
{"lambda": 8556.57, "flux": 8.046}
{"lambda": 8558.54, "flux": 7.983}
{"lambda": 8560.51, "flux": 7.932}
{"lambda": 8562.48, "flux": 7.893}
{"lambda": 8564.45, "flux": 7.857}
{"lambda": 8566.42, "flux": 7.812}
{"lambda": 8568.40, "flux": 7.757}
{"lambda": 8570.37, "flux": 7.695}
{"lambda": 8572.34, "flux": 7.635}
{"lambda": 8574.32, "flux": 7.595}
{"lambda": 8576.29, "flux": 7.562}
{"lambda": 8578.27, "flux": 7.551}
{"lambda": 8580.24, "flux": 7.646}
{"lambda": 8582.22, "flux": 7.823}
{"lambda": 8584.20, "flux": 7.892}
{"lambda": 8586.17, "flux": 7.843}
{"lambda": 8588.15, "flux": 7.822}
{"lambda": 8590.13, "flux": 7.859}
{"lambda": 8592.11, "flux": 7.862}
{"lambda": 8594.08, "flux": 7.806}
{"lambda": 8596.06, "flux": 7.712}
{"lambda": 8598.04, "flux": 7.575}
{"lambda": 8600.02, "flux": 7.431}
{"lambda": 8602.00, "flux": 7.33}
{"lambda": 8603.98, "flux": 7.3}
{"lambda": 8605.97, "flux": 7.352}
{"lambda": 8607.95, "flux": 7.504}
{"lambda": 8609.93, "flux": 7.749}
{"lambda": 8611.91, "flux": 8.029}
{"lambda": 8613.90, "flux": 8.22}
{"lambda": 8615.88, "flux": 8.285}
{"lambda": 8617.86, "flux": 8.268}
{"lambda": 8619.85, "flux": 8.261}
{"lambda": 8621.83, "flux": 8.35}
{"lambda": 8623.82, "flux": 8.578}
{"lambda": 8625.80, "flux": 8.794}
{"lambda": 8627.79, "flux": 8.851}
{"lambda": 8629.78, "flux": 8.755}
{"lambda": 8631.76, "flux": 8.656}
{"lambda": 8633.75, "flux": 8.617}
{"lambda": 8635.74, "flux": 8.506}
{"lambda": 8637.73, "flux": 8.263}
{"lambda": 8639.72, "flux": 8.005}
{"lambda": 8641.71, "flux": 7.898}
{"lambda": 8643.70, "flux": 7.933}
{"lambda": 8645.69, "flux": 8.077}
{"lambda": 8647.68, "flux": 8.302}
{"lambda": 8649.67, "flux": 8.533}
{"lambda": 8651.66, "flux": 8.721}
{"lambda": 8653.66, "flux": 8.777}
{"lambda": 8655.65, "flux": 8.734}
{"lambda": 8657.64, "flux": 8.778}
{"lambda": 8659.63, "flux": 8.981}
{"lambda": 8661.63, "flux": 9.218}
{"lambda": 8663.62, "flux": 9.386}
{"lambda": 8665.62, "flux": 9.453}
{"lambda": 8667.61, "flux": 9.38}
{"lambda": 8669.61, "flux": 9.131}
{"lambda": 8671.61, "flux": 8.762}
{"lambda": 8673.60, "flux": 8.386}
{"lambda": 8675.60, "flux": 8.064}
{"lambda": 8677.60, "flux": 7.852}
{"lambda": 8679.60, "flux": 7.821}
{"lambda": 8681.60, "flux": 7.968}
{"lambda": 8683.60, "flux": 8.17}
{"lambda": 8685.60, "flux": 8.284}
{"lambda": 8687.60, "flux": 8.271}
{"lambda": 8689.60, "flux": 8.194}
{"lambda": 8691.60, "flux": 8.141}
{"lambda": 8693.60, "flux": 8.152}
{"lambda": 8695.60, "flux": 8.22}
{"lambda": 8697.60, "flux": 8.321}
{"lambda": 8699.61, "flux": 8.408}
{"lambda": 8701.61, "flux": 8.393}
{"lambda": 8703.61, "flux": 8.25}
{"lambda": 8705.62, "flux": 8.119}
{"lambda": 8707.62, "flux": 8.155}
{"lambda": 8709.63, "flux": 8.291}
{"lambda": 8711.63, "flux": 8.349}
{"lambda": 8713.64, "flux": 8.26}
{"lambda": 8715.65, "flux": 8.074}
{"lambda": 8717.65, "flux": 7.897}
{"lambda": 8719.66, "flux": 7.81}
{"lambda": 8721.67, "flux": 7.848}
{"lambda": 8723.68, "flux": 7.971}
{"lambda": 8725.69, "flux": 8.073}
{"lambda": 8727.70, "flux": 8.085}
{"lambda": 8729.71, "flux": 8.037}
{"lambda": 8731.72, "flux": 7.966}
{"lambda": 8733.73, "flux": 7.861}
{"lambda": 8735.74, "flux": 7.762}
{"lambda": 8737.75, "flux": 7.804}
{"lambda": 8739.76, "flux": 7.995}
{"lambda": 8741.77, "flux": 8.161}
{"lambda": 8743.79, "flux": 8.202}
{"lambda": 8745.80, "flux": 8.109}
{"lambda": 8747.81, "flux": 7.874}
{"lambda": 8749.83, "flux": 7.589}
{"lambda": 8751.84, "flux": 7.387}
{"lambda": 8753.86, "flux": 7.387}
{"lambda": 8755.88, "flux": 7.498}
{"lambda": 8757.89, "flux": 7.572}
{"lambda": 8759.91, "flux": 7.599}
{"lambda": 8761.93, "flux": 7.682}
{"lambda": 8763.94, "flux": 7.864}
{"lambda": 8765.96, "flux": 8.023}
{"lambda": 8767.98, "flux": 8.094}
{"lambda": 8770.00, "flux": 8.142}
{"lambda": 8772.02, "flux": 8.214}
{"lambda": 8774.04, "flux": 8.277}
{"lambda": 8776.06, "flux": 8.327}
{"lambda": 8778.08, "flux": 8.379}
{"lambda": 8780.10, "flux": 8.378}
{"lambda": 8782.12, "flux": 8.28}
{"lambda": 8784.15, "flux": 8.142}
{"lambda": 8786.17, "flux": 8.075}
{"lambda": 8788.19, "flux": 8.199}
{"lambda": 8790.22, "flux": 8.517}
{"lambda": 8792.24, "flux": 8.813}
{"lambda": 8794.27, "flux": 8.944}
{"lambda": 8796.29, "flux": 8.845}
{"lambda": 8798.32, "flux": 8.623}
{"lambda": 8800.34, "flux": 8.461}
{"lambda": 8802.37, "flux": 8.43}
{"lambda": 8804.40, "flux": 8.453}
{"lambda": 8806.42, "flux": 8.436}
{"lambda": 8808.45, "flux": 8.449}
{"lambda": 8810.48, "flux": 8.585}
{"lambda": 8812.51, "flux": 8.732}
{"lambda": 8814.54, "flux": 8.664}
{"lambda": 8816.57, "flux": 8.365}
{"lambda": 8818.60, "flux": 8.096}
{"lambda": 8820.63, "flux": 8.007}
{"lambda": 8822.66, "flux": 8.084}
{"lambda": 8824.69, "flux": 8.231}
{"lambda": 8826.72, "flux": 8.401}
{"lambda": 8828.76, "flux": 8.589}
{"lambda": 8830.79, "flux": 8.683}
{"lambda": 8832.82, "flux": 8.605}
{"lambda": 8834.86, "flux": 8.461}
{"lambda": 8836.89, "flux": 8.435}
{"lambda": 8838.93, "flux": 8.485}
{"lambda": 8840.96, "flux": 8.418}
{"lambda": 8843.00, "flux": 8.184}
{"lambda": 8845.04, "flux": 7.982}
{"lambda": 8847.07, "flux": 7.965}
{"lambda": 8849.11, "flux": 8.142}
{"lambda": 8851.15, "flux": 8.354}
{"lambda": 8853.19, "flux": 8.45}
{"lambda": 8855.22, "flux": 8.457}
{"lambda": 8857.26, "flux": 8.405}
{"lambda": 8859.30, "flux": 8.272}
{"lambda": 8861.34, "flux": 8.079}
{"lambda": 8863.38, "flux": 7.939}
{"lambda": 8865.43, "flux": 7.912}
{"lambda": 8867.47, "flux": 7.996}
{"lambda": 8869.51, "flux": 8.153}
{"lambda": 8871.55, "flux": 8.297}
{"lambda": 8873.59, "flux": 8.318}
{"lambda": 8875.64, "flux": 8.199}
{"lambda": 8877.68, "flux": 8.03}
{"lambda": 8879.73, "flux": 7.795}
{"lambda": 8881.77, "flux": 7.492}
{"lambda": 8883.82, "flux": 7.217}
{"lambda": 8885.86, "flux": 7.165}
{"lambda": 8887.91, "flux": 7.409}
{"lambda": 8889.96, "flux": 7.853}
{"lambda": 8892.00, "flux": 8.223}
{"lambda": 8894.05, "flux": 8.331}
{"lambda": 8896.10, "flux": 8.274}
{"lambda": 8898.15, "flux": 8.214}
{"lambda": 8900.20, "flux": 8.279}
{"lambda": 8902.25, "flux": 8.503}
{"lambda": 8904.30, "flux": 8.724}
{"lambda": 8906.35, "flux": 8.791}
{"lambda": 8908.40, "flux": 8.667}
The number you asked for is -31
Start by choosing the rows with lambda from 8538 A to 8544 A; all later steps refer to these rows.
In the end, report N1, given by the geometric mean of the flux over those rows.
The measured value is 7.91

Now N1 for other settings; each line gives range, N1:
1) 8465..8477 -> 7.44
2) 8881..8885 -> 7.35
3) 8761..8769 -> 7.91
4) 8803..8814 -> 8.53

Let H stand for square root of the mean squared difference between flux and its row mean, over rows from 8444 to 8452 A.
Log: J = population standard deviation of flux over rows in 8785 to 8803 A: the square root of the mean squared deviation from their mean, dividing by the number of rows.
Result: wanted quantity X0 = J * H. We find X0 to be 0.0149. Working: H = 0.05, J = 0.28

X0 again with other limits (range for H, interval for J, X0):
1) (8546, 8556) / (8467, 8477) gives 0.0061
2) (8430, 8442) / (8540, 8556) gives 0.0152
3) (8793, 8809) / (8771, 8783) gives 0.0113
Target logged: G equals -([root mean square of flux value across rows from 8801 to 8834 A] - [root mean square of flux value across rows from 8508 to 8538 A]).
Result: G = -0.90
